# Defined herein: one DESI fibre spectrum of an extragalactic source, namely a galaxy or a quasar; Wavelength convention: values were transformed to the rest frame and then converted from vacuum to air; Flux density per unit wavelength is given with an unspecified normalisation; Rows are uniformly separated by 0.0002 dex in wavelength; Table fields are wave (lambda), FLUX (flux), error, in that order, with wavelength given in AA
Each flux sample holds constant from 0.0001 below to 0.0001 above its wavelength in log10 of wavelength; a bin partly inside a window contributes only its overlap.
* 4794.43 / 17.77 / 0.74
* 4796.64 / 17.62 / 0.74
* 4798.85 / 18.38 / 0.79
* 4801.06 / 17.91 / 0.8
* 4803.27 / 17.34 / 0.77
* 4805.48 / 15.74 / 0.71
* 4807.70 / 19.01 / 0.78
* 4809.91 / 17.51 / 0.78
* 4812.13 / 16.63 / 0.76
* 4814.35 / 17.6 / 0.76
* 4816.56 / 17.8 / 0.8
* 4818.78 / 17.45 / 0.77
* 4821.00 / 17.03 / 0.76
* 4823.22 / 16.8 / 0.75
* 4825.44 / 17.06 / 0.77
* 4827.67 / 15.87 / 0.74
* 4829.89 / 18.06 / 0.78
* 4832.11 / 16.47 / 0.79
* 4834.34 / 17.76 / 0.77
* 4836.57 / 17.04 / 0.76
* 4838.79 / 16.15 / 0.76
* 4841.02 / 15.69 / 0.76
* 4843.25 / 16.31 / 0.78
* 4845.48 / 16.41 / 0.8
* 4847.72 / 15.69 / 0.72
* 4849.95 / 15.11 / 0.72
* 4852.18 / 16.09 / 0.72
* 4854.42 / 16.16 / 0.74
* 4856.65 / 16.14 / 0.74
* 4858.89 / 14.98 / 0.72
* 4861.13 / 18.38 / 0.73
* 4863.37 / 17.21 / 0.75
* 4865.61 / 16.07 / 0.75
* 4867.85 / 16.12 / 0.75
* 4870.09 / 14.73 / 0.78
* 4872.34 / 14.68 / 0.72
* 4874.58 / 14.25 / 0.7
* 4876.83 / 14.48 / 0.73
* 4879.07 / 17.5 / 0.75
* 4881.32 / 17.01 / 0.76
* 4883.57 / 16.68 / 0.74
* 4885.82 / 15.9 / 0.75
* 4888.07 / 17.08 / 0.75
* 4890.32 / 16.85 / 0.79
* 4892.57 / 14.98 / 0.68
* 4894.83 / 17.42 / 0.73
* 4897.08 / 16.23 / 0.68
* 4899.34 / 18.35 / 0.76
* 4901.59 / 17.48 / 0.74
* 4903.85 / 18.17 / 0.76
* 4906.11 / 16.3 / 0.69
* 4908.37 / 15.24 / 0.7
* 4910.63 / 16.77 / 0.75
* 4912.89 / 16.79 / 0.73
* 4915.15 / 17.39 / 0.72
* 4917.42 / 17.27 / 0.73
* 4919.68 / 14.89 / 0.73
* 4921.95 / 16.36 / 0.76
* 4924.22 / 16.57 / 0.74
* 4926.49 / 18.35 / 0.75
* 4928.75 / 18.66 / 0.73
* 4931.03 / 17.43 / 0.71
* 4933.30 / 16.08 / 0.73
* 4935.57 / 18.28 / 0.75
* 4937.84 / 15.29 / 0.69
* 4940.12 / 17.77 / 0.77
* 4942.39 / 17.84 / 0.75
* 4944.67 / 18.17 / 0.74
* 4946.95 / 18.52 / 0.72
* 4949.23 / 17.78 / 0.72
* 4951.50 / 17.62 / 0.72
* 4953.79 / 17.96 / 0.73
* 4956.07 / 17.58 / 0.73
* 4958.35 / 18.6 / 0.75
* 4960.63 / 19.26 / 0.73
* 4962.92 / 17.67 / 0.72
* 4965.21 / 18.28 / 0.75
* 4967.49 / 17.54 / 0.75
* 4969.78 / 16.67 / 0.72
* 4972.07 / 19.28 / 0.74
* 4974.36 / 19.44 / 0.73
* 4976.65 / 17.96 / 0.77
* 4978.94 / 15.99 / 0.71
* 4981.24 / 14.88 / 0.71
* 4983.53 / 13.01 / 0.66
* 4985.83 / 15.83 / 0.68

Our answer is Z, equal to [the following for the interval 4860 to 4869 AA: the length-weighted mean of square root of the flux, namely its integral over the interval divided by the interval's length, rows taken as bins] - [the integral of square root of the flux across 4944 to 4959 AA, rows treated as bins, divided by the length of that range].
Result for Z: -0.13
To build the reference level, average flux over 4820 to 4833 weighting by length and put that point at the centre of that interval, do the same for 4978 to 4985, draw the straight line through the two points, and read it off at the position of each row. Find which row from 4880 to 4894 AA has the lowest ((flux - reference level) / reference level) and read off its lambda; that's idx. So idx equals 4892.57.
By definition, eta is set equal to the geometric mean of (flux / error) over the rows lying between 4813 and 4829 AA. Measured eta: 22.3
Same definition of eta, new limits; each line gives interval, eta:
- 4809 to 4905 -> 22.0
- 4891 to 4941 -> 23.2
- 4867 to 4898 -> 21.7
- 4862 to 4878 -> 20.7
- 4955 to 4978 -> 24.6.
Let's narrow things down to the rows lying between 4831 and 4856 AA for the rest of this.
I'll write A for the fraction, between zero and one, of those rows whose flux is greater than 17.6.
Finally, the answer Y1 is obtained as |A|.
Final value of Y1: 0.09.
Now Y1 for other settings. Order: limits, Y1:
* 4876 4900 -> 0.09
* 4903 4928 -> 0.18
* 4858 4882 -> 0.09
